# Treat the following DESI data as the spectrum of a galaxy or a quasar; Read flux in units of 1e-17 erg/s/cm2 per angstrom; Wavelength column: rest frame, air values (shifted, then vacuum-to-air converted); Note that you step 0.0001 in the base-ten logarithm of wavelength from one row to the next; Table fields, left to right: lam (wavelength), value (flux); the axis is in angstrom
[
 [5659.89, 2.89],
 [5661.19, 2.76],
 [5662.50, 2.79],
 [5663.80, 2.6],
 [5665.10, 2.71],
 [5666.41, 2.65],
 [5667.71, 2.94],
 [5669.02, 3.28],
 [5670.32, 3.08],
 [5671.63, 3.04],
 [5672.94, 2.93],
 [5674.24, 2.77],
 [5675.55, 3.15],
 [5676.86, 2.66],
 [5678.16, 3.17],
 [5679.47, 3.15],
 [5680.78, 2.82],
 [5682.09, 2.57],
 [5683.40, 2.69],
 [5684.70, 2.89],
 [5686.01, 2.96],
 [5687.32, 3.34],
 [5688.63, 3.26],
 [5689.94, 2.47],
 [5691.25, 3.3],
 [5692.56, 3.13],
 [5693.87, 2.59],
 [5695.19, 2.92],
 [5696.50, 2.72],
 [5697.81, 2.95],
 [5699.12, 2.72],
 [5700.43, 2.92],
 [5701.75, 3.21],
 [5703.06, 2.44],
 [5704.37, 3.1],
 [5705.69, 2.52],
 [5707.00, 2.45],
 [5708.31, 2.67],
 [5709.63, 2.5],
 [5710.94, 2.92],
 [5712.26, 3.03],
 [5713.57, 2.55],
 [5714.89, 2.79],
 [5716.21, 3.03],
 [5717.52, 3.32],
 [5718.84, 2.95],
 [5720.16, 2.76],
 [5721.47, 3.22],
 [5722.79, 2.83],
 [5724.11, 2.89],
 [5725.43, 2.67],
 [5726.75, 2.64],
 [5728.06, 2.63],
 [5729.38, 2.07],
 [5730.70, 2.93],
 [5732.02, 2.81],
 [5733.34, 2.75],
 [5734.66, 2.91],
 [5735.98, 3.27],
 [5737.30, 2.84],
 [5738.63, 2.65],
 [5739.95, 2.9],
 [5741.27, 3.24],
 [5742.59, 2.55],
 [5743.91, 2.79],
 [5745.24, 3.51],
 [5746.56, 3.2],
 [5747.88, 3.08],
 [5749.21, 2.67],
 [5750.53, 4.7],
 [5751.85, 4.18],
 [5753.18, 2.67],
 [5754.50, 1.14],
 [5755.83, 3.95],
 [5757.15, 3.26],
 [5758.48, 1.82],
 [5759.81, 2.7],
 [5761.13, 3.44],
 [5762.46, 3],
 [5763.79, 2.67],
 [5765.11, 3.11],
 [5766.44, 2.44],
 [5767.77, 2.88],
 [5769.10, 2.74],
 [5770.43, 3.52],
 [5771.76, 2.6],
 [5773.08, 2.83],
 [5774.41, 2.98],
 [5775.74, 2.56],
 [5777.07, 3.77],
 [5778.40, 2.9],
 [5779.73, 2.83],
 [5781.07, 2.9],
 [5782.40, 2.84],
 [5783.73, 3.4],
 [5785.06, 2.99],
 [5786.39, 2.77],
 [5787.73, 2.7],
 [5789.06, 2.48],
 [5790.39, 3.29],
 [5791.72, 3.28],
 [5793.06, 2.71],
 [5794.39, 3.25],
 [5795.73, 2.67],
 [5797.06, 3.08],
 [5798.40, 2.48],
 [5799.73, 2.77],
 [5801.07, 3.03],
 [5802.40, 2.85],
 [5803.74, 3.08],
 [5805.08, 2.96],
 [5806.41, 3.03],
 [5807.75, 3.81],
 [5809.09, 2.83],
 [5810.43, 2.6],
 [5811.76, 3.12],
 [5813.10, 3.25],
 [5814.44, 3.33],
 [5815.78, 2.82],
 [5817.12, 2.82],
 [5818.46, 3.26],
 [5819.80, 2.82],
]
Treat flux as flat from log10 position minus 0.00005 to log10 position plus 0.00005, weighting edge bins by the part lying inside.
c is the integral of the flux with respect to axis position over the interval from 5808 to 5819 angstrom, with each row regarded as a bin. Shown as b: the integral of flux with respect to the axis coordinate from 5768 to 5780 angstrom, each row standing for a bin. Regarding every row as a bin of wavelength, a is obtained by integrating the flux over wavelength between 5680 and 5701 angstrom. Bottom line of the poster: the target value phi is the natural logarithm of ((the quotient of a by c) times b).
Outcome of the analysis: 4.2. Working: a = 61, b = 36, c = 33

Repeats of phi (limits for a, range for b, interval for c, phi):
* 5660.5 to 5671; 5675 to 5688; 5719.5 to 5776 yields 1.9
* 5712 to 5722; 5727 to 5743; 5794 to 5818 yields 2.9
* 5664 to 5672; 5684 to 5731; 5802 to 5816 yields 4.3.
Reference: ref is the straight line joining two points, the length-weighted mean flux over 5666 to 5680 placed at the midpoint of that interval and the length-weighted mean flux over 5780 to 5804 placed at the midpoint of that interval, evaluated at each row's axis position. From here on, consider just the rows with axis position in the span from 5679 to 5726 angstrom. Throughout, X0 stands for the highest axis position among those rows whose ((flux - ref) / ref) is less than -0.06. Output 5725.43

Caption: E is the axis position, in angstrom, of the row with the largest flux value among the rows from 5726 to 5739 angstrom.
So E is 5735.98 angstrom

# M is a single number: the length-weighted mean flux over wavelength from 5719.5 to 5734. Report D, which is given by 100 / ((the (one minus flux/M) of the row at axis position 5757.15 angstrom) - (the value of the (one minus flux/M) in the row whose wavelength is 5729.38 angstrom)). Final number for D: -231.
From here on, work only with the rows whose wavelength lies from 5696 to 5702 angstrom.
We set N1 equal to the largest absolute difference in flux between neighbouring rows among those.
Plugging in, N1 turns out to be 0.29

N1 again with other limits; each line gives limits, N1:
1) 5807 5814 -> 0.98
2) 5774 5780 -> 1.21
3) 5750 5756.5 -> 2.81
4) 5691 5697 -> 0.54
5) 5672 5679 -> 0.51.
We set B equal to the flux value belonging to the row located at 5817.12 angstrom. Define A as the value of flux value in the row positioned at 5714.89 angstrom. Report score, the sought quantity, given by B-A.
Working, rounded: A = 2.79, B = 2.82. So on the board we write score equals 0.03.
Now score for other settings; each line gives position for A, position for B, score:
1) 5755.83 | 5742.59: -1.40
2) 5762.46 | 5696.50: -0.28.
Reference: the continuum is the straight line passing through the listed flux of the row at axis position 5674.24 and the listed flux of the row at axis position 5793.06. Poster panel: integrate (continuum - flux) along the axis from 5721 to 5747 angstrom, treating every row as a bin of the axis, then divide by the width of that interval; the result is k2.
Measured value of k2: -0.12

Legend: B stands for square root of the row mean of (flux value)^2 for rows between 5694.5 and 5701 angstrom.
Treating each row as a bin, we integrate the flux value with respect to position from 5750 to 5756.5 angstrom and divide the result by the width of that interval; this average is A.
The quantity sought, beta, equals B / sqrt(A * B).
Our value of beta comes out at 0.93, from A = 3.30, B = 2.85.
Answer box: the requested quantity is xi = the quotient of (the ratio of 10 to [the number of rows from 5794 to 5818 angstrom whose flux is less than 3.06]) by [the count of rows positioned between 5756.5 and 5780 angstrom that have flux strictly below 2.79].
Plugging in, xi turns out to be 0.13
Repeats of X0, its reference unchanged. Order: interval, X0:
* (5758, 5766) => 5763.79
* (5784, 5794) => 5793.06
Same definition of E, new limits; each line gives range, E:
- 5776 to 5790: 5777.07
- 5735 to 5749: 5745.24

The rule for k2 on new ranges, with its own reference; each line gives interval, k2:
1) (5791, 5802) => -0.20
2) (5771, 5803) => -0.20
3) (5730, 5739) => -0.14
